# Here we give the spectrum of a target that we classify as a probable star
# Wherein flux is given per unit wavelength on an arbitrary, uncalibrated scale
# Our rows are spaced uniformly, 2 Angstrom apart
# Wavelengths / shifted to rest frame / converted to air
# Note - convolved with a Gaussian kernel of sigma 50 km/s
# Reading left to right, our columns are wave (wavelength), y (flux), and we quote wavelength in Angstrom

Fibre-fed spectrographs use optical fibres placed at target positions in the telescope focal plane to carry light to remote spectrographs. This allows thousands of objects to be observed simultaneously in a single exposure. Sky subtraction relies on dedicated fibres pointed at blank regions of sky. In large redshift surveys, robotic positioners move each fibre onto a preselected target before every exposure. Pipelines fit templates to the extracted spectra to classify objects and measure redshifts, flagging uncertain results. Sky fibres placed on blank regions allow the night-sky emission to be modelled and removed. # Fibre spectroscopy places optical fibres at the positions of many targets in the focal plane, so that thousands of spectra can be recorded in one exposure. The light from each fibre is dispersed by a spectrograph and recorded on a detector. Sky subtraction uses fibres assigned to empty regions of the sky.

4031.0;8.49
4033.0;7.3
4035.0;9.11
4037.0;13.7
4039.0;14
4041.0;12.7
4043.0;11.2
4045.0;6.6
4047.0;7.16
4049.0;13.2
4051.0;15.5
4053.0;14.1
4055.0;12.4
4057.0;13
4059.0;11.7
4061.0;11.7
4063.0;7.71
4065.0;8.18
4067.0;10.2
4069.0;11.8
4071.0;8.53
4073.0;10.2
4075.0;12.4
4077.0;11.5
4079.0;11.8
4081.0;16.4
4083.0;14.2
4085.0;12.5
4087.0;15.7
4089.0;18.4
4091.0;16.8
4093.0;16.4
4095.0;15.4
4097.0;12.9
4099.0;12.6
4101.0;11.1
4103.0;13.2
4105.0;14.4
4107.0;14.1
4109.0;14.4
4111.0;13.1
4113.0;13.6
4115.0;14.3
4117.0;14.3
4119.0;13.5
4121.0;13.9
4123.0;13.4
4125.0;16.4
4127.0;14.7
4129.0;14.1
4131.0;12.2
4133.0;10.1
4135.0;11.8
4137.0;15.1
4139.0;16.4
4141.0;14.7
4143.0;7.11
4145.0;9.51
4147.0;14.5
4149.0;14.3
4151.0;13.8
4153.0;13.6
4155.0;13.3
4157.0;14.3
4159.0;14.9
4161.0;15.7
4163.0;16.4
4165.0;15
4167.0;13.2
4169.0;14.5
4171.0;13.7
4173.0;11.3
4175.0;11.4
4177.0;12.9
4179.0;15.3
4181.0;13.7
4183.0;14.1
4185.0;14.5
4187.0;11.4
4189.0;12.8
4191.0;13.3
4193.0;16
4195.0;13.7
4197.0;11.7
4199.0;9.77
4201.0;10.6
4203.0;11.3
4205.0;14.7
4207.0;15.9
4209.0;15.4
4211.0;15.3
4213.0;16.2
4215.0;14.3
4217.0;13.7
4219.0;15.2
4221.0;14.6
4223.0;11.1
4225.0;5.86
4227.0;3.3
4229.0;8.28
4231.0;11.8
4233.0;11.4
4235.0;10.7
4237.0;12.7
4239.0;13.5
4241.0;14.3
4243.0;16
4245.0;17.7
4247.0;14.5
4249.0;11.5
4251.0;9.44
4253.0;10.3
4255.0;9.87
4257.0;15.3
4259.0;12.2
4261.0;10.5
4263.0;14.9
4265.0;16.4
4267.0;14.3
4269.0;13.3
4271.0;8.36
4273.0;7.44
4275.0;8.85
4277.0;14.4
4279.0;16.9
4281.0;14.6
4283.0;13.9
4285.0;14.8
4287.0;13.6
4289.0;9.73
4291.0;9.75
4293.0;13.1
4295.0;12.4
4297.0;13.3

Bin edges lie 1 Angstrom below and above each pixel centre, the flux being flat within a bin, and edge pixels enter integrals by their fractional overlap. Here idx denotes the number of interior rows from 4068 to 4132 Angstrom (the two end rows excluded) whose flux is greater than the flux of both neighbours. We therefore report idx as 7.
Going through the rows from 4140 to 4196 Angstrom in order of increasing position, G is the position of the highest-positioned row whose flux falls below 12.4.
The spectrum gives 4187.0 Angstrom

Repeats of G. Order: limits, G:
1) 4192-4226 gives 4225.0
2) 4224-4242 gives 4235.0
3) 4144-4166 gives 4145.0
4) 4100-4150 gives 4145.0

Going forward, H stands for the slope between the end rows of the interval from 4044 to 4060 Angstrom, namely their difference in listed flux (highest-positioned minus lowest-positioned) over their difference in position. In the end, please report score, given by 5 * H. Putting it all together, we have 1.8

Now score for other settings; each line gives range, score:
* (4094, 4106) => -0.5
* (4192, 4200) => -5.2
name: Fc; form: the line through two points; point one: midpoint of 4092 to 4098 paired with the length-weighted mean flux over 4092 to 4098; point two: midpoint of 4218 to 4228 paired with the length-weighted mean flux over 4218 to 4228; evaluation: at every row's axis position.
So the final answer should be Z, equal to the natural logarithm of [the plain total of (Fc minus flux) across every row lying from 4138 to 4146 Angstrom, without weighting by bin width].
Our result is 1.5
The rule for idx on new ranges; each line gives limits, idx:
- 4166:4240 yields 8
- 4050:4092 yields 5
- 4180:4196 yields 2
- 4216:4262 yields 5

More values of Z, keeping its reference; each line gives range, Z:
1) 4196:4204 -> -1.7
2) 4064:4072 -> 3.2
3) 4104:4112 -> 0.5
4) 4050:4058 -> 2.4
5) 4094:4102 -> 2.0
